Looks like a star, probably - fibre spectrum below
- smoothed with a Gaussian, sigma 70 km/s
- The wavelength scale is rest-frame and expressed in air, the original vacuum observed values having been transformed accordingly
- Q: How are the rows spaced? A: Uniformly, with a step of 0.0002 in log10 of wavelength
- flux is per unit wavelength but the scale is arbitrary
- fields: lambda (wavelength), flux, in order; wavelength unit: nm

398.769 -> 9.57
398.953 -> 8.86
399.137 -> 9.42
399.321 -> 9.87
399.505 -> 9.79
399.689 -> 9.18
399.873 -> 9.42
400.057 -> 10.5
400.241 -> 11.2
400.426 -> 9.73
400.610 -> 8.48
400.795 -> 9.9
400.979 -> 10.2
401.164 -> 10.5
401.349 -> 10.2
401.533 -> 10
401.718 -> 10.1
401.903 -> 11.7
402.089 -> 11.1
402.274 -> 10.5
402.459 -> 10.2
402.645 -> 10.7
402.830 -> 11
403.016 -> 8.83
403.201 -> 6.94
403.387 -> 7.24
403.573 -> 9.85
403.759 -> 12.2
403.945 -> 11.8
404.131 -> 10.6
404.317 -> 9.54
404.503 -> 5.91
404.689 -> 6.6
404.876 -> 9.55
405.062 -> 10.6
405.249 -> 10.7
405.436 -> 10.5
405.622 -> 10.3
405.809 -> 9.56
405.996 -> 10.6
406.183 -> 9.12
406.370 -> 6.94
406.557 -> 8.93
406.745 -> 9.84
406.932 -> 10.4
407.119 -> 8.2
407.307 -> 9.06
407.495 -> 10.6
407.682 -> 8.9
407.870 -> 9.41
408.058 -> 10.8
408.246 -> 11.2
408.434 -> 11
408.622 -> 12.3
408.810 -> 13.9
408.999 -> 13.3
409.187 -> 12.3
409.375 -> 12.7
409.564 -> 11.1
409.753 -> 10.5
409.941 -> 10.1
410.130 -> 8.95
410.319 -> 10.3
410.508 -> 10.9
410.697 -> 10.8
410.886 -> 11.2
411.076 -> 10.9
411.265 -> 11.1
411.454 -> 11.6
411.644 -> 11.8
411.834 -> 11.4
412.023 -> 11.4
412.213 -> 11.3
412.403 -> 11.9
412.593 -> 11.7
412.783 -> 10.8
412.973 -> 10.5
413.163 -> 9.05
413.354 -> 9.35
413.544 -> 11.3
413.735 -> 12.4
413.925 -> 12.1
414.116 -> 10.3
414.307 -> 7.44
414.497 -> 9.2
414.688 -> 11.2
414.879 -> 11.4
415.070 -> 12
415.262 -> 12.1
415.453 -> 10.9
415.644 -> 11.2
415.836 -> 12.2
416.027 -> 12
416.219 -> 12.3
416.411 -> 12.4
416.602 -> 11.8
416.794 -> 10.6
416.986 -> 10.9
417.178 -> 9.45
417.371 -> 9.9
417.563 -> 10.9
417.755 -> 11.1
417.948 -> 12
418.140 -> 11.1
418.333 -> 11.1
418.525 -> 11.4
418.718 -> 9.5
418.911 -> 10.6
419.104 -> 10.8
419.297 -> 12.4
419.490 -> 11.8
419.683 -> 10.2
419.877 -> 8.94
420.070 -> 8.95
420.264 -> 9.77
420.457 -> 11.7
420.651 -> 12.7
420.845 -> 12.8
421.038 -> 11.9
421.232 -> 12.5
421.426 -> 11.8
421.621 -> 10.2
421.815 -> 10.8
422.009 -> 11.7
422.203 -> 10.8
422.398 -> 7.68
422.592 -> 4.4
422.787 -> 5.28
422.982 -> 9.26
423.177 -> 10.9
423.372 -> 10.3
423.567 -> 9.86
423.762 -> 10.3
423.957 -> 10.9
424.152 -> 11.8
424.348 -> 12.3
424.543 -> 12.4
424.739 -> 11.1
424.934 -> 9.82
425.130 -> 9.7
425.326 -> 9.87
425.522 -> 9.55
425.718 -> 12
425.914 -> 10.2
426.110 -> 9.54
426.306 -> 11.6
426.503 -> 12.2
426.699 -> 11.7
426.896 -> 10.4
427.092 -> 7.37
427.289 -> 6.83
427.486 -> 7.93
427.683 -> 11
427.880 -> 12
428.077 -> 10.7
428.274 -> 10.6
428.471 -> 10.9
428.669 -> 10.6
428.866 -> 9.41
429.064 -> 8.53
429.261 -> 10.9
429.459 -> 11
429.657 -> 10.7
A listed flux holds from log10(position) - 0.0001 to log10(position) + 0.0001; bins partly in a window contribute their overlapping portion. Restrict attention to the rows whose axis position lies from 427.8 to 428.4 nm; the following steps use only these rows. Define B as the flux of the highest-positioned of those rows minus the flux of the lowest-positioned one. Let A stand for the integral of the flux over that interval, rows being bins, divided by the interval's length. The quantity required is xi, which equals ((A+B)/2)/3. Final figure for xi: 1.61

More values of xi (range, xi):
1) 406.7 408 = 1.51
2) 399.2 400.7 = 1.40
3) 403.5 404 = 2.21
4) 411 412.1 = 1.98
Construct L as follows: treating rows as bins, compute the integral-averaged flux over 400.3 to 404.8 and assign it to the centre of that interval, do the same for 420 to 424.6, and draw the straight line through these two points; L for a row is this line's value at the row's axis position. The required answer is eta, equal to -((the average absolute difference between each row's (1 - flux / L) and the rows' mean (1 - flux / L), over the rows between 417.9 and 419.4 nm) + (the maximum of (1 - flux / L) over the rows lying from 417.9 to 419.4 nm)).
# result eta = -0.14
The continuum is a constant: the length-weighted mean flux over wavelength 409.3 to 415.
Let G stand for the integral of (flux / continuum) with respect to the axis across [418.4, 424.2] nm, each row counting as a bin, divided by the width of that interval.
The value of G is 0.96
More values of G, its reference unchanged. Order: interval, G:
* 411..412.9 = 1.05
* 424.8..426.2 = 0.94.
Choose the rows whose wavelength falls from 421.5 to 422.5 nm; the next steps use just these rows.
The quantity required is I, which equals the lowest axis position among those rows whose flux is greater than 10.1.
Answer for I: 421.621 nm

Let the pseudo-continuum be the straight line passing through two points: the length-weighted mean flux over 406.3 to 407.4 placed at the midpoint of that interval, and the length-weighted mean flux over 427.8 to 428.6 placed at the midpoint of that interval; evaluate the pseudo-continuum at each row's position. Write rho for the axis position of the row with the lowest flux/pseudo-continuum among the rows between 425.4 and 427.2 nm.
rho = 427.092 nm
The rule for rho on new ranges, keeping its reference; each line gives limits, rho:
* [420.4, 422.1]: 421.621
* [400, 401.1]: 400.610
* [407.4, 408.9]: 407.682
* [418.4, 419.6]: 418.718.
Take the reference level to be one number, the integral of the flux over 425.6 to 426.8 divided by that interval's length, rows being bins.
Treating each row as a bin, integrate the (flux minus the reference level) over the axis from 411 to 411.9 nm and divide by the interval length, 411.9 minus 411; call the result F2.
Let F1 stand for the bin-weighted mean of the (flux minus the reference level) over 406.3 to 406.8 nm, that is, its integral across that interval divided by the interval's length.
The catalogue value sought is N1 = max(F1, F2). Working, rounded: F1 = -2.6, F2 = 0.19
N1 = 0.19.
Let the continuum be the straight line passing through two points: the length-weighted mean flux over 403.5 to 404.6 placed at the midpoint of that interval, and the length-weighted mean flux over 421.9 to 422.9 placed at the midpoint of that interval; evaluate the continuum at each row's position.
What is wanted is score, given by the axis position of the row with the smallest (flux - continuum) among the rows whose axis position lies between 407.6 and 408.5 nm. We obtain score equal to 407.682 nm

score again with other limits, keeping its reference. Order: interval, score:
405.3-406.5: 406.370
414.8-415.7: 415.453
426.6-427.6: 427.289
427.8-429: 428.866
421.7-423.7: 422.592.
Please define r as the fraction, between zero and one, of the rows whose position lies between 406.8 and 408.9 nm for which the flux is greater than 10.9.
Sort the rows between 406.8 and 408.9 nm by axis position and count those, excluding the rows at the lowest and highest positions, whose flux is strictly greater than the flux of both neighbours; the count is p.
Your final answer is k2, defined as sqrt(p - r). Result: 1.28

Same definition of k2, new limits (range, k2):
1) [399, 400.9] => 1.38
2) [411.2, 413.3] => 1.13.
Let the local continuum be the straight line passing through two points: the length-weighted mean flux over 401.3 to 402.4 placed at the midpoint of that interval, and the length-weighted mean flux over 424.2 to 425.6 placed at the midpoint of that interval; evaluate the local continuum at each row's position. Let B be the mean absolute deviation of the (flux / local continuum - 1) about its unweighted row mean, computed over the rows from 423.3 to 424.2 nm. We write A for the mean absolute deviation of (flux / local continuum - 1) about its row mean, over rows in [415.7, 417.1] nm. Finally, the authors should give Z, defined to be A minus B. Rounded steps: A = 0.053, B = 0.05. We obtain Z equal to 0.00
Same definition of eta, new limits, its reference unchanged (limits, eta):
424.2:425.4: -0.18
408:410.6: -0.22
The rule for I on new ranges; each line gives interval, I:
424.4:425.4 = 424.543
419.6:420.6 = 419.683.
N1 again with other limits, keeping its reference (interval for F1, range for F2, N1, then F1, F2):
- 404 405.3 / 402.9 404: -1.75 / -2.1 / -1.75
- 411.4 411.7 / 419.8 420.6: 0.52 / 0.5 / -1.15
